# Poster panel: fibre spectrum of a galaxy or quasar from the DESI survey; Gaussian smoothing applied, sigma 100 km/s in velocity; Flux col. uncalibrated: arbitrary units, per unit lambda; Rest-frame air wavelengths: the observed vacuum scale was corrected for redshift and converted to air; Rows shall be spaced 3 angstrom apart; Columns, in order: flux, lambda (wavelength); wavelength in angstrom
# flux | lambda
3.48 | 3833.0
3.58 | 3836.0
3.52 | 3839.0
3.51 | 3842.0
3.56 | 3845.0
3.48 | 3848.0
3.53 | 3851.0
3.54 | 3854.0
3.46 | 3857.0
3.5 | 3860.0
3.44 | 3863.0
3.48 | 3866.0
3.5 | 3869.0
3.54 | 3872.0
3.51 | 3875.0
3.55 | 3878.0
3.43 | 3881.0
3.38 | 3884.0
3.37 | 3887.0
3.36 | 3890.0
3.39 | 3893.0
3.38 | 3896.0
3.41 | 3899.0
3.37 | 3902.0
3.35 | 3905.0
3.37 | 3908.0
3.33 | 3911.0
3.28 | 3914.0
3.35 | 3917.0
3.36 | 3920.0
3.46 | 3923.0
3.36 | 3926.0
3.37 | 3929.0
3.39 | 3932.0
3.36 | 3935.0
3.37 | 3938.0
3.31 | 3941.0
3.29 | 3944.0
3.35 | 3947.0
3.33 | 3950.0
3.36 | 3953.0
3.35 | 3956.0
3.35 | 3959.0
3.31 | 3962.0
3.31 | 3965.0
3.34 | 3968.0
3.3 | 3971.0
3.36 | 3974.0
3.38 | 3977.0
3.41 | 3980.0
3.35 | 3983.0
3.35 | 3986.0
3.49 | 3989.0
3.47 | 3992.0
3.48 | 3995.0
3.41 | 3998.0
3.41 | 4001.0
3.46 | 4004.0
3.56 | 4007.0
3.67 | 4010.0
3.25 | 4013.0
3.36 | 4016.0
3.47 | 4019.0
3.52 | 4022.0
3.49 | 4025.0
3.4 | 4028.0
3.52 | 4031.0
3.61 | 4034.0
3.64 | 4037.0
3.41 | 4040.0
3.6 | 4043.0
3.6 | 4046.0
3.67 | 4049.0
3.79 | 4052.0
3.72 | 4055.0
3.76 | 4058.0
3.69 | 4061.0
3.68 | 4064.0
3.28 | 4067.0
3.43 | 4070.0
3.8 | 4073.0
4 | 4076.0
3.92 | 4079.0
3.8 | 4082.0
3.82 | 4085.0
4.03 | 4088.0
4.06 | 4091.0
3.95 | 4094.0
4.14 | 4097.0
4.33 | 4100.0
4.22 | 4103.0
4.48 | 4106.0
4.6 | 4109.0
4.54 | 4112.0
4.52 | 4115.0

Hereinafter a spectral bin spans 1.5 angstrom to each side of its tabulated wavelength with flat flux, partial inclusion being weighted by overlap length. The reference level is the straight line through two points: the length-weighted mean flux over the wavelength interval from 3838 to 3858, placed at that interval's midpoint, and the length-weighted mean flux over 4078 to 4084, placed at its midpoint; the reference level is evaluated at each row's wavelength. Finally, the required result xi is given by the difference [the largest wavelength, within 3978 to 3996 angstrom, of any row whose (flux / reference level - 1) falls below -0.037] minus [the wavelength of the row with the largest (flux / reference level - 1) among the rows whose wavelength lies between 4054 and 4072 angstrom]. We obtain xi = -63 angstrom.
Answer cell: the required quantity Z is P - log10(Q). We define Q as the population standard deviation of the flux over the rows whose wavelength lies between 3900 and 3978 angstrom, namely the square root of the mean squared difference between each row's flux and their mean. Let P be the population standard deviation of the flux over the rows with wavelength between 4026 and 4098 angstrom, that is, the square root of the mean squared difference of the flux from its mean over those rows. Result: 1.7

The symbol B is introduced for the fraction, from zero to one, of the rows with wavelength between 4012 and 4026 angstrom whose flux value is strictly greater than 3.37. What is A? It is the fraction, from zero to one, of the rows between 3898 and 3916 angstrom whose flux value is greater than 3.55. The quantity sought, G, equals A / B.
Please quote 0.00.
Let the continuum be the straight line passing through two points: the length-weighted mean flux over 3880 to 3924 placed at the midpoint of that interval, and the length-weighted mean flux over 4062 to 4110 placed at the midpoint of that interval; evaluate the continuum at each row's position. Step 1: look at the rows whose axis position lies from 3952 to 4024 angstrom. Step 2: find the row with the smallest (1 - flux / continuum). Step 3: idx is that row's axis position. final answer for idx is 4010.0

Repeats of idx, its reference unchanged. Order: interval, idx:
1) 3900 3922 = 3902.0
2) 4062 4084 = 4076.0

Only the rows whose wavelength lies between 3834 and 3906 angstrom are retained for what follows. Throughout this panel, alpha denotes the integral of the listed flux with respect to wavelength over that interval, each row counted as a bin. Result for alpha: 249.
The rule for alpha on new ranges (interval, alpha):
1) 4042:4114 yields 282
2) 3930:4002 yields 242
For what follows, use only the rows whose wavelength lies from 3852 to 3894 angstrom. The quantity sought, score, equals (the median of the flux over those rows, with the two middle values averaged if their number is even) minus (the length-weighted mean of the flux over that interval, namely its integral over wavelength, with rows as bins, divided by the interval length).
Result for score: 0.008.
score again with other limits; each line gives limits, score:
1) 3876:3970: -0.005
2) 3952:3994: -0.018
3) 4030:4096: -0.017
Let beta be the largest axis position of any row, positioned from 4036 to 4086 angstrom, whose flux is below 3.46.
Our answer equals 4070.0 angstrom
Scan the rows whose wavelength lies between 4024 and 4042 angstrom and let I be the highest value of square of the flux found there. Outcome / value 13.2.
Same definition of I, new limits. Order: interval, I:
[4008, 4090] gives 16.2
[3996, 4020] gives 13.5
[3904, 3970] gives 12.0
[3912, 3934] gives 12.0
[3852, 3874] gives 12.5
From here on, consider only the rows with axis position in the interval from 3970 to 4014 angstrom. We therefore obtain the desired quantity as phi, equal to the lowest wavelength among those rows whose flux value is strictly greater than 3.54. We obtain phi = 4007.0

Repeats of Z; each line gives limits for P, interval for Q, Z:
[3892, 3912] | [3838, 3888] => 1.3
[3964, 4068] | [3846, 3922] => 1.3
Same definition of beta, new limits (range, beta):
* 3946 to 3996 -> 3986.0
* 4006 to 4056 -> 4040.0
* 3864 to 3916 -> 3914.0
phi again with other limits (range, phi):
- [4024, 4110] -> 4034.0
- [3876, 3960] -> 3878.0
